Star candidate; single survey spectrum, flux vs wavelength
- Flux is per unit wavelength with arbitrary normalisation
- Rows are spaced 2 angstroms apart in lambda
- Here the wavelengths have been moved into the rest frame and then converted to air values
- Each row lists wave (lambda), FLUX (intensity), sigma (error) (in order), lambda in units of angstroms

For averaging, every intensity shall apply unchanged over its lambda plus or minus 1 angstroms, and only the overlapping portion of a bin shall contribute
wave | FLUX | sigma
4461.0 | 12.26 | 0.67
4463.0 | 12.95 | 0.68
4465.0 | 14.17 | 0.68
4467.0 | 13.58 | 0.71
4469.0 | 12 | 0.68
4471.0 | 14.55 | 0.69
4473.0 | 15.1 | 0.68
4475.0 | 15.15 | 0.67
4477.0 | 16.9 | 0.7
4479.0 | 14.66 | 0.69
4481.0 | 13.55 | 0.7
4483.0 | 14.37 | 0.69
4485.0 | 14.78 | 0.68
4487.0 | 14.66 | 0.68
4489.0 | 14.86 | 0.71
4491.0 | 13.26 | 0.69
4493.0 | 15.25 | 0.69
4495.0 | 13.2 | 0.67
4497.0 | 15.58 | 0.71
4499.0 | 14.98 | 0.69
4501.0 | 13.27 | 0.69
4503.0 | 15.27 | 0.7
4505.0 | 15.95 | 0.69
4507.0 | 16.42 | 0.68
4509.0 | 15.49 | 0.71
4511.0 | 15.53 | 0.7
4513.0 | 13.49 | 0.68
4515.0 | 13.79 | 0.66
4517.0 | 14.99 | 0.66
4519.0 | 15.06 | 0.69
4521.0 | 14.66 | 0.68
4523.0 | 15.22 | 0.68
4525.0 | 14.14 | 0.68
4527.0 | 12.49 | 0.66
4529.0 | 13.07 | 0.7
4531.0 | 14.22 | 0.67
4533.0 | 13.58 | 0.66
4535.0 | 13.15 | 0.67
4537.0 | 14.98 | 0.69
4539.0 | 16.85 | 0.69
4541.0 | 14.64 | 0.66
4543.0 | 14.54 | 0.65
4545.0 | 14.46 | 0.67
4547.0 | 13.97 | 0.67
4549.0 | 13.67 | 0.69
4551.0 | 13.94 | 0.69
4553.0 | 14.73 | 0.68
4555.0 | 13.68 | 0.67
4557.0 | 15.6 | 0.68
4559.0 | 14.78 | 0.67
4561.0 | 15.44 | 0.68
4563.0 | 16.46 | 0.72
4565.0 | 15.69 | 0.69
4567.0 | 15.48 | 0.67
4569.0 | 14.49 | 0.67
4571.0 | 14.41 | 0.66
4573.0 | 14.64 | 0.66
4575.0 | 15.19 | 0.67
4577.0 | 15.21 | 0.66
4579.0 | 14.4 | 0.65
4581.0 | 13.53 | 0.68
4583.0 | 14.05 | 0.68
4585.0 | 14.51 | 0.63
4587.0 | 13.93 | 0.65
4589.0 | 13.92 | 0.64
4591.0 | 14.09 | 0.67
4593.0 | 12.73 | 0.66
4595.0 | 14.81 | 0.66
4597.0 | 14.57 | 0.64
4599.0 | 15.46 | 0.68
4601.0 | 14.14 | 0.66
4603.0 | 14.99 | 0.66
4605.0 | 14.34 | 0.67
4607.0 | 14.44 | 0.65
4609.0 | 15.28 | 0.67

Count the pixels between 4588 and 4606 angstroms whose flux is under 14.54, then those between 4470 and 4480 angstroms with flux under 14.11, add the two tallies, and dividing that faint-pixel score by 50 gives 0.10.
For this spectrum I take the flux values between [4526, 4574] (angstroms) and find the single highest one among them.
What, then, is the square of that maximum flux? 284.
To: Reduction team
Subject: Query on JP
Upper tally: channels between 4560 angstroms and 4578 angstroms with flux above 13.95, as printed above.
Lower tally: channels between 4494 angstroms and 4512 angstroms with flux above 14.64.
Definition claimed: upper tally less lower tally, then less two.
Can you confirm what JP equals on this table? 0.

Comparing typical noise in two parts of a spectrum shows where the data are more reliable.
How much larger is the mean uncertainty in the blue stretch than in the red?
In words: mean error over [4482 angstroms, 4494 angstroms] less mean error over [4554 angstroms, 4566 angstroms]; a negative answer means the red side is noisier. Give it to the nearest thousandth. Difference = 0.005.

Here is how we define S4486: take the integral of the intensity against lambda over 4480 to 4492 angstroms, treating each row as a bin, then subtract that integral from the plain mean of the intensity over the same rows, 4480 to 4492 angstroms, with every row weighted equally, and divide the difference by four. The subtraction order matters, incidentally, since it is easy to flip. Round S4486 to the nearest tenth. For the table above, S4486 -39.2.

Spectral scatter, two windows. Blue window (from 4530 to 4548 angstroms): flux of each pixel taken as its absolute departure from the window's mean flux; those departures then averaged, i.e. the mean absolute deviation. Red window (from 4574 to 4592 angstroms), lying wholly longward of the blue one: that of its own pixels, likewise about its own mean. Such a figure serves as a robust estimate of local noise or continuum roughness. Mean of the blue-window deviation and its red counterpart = 0.57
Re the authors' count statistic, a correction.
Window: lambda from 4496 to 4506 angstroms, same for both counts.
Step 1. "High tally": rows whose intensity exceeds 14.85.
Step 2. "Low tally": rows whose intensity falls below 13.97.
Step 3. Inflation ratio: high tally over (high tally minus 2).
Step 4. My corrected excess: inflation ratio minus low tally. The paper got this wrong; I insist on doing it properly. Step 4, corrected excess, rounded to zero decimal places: 1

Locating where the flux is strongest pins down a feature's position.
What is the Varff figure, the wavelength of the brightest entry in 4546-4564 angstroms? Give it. 4563.0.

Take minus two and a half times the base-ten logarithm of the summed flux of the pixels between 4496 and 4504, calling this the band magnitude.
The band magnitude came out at -4.43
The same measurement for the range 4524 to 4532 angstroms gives -4.33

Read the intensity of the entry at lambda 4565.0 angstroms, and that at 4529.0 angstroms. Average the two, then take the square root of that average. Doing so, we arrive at 3.79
